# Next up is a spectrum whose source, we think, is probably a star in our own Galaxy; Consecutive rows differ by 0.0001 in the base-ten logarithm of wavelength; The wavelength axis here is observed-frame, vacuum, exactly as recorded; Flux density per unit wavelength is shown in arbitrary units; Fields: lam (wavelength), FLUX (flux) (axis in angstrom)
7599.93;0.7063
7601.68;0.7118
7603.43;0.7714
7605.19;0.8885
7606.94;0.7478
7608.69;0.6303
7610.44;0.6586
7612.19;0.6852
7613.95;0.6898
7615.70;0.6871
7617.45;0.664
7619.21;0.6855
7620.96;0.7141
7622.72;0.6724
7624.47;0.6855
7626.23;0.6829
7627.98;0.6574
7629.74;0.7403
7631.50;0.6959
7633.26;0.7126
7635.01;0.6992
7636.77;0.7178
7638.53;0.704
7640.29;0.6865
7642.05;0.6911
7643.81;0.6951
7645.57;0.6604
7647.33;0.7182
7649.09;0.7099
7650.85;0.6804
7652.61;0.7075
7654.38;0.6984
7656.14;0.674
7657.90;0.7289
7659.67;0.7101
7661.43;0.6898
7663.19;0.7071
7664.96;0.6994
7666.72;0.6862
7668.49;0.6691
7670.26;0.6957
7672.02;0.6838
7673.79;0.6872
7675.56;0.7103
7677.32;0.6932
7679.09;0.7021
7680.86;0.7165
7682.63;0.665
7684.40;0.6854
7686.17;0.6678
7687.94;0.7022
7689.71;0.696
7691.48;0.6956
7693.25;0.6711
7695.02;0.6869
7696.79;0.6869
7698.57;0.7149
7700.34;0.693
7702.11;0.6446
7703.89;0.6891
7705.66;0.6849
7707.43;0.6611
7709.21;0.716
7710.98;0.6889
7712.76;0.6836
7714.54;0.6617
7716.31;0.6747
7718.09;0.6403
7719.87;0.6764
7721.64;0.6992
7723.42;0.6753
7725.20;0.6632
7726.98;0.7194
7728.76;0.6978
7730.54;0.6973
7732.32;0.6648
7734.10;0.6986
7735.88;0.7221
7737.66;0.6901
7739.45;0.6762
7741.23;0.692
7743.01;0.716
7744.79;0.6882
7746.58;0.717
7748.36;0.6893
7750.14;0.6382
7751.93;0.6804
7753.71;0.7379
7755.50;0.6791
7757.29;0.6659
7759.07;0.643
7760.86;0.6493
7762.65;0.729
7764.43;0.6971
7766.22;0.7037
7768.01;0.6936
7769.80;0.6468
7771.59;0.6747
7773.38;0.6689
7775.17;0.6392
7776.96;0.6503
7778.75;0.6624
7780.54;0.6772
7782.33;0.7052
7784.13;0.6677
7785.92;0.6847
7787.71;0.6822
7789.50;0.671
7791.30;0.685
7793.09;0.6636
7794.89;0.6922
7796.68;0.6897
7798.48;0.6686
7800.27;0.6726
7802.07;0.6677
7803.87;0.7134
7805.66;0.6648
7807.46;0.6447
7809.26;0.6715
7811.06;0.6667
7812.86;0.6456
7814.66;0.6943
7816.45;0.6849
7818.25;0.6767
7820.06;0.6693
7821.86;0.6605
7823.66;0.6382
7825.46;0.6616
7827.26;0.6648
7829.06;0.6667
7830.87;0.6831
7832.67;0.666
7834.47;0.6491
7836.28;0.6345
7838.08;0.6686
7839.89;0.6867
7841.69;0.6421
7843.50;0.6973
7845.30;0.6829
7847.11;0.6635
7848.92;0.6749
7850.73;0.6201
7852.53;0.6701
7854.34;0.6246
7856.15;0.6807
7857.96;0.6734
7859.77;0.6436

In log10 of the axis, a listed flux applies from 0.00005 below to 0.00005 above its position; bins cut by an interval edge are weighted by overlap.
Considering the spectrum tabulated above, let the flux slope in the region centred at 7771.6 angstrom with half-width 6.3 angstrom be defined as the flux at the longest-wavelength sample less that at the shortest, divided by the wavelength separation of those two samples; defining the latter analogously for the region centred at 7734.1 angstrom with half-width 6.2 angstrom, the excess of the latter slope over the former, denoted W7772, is 0.0030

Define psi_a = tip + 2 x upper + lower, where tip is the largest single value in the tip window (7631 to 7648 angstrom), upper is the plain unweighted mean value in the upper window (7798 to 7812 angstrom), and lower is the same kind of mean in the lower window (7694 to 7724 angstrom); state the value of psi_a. 2.74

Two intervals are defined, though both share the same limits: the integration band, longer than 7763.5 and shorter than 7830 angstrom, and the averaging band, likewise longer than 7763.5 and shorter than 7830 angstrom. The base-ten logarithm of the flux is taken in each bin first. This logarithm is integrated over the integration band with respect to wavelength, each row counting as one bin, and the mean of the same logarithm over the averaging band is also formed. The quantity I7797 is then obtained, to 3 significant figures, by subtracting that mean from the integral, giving -11.3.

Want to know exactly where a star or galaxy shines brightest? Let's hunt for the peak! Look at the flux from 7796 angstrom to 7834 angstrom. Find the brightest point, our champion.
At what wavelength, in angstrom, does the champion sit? 7803.87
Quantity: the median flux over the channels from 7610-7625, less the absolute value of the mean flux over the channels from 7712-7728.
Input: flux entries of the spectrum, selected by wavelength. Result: 0.008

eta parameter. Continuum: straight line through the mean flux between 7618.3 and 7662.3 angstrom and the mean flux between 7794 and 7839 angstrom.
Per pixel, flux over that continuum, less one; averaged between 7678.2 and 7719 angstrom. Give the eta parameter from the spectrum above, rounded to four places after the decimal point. -0.0052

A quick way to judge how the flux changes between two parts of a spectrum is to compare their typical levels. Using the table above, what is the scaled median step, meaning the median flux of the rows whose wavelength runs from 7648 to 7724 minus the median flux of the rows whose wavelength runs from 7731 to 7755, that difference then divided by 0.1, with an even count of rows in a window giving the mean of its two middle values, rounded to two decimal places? -0.01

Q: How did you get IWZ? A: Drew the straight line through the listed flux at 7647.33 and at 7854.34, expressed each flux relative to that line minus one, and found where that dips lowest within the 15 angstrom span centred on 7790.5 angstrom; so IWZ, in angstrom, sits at 7784.13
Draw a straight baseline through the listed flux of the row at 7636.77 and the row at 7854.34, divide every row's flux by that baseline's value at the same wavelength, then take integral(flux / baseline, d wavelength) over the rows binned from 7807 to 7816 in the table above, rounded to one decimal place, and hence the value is 9.3 angstrom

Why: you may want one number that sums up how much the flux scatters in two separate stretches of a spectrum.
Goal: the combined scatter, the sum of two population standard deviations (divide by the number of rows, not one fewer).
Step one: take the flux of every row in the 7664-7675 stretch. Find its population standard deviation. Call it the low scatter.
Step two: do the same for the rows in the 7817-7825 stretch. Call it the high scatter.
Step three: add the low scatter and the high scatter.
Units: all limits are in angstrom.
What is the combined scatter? 0.024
